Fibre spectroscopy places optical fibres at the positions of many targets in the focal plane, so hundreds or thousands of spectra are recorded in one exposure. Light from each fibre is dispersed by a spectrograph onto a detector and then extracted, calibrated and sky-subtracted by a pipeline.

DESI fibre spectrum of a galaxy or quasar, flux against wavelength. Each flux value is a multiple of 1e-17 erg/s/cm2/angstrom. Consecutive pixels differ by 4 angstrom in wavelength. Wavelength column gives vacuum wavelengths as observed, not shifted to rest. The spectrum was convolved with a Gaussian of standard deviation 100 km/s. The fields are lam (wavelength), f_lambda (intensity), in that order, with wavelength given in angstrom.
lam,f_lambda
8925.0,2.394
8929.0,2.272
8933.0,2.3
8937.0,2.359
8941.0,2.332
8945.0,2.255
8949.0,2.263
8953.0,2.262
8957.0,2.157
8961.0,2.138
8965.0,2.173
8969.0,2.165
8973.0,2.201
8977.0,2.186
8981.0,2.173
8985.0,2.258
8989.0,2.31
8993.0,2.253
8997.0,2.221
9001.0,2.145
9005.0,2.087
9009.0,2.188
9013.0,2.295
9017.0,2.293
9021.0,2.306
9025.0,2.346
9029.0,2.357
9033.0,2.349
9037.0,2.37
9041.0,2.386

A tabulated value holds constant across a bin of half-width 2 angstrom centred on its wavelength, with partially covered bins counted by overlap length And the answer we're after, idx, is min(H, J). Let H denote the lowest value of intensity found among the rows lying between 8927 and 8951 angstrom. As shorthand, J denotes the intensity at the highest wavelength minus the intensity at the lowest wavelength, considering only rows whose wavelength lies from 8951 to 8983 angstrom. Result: -0.089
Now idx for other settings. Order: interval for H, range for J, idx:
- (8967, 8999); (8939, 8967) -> -0.159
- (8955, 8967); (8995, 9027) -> 0.125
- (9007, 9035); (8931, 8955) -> -0.038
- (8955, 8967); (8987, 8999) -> -0.089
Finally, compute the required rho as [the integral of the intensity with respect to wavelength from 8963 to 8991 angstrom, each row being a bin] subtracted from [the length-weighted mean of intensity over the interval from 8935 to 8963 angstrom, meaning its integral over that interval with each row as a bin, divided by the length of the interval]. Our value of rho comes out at -59.6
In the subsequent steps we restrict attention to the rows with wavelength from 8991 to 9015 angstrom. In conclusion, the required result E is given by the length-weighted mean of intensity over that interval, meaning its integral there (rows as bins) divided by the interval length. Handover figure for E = 2.198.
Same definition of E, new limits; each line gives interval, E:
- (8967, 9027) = 2.228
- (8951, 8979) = 2.183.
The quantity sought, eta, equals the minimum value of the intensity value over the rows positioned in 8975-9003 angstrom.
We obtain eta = 2.145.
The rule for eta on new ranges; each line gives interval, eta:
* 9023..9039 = 2.346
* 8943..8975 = 2.138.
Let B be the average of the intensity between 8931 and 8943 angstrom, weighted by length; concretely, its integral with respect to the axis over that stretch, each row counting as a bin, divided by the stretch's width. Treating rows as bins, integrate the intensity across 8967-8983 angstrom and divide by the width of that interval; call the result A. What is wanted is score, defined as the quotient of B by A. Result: 1.07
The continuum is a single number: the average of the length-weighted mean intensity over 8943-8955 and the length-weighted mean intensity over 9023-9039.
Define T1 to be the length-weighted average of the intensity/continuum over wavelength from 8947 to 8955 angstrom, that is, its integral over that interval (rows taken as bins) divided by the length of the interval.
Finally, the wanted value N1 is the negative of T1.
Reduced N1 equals -0.980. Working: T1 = 0.980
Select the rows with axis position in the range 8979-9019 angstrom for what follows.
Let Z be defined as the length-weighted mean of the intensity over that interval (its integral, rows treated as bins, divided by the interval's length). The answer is 2.22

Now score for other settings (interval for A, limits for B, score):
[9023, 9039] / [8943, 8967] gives 0.94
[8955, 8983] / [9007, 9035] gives 1.06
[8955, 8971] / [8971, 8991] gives 1.03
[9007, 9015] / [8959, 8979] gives 0.97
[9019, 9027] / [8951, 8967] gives 0.94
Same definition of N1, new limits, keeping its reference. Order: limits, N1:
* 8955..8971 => -0.935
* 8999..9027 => -0.969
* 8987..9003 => -0.967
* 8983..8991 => -0.990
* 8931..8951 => -0.997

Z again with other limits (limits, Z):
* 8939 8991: 2.22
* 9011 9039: 2.33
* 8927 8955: 2.29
